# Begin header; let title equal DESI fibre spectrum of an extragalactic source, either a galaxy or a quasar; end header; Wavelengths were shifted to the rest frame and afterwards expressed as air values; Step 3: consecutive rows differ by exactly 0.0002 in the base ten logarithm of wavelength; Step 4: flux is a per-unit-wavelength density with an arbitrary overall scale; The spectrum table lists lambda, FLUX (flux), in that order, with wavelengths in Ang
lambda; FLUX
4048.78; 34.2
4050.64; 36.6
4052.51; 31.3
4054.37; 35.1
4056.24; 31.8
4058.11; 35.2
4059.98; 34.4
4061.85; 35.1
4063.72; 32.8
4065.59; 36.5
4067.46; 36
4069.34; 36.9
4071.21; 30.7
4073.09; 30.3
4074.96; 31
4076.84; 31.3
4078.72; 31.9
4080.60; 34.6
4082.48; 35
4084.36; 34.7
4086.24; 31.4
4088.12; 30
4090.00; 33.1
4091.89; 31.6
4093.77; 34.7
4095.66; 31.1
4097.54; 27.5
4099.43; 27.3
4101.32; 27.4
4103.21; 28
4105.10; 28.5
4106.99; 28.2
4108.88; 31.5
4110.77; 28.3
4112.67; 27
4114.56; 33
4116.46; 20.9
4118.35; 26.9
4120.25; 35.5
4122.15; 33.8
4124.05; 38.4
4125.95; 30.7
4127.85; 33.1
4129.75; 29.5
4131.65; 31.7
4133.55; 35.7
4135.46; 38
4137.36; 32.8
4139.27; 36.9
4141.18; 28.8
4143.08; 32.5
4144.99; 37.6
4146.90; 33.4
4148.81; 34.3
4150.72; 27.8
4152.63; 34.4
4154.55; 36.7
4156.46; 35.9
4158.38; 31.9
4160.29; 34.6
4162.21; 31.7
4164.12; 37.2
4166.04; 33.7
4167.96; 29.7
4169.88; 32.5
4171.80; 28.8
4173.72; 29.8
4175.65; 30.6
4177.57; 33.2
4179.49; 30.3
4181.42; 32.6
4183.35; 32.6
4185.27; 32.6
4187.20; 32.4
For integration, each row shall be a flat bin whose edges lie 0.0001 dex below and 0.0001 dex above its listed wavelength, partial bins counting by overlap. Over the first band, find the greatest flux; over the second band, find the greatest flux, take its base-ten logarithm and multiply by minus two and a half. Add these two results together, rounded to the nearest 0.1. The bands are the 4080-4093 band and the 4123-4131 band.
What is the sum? 31.0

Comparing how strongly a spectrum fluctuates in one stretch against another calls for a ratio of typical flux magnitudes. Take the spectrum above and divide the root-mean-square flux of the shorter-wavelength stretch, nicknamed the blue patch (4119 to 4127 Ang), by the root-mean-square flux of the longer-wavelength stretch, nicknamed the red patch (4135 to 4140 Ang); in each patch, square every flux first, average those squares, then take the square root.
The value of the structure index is 0.97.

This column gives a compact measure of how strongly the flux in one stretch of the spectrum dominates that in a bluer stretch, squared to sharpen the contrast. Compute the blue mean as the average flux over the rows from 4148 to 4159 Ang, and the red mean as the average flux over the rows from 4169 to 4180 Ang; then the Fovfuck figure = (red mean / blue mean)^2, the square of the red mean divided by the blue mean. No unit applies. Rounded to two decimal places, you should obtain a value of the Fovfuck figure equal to 0.85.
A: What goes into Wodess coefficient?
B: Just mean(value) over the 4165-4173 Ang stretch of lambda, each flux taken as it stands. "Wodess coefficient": 31.2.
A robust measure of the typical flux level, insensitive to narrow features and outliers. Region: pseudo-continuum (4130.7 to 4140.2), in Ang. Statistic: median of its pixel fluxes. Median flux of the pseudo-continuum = 35.7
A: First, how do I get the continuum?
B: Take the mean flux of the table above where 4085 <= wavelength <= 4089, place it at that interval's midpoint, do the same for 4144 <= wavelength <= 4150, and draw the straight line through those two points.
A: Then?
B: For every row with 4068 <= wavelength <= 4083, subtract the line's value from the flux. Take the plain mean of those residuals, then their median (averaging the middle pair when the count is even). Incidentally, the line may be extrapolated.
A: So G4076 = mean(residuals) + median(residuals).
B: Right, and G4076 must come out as 4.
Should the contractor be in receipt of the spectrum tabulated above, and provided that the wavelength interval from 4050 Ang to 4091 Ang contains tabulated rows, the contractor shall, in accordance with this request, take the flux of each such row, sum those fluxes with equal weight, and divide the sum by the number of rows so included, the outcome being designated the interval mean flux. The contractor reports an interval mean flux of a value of 33.4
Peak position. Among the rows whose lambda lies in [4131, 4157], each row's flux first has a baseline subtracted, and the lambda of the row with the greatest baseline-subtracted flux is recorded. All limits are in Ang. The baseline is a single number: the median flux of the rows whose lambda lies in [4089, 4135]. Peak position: 4135.46 Ang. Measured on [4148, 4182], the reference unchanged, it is 4164.12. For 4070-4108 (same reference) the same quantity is 4082.48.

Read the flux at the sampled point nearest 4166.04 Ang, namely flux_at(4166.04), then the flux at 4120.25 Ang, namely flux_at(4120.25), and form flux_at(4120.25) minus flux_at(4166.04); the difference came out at 2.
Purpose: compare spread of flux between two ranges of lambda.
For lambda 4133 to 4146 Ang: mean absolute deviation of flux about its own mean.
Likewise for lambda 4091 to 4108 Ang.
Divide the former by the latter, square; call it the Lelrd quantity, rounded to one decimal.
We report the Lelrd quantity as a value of 1.8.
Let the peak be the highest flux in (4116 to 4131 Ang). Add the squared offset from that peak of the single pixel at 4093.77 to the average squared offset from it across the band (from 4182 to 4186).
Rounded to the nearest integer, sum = 47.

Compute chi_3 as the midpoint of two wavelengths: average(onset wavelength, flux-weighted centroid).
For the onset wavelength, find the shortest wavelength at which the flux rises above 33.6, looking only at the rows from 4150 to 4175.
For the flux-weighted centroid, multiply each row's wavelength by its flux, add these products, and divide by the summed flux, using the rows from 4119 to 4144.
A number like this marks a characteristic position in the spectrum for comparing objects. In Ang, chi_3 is 4142.1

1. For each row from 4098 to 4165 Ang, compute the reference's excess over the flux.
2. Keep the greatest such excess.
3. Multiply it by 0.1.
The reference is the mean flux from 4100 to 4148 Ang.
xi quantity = 1.06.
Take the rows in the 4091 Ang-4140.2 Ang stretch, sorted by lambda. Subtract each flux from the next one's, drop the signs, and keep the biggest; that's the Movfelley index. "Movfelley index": 12.1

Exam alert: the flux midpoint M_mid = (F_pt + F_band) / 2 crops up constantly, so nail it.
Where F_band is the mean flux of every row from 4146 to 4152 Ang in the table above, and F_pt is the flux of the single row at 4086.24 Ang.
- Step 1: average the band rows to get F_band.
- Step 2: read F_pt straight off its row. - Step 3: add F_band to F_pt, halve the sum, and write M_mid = 32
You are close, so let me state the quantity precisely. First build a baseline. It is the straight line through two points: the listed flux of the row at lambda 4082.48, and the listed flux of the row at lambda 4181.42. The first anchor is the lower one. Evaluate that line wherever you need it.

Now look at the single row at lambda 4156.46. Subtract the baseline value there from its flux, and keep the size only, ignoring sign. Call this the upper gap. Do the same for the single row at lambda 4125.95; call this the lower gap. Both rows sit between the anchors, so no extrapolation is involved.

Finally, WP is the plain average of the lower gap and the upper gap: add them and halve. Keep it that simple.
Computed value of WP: 3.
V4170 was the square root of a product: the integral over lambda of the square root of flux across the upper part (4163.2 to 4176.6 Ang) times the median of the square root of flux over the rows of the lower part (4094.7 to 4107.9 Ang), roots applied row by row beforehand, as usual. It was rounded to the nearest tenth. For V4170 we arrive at 20.0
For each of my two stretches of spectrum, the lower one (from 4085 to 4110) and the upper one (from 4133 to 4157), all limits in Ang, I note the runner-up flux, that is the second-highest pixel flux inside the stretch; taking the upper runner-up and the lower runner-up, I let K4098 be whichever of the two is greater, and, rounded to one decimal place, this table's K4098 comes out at 37.6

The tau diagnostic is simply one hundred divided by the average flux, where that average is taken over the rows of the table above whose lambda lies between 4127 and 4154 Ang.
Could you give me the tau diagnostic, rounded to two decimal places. 3.00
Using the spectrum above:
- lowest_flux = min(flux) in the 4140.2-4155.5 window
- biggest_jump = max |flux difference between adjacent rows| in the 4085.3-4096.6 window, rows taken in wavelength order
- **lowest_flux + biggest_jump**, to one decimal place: 31.4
